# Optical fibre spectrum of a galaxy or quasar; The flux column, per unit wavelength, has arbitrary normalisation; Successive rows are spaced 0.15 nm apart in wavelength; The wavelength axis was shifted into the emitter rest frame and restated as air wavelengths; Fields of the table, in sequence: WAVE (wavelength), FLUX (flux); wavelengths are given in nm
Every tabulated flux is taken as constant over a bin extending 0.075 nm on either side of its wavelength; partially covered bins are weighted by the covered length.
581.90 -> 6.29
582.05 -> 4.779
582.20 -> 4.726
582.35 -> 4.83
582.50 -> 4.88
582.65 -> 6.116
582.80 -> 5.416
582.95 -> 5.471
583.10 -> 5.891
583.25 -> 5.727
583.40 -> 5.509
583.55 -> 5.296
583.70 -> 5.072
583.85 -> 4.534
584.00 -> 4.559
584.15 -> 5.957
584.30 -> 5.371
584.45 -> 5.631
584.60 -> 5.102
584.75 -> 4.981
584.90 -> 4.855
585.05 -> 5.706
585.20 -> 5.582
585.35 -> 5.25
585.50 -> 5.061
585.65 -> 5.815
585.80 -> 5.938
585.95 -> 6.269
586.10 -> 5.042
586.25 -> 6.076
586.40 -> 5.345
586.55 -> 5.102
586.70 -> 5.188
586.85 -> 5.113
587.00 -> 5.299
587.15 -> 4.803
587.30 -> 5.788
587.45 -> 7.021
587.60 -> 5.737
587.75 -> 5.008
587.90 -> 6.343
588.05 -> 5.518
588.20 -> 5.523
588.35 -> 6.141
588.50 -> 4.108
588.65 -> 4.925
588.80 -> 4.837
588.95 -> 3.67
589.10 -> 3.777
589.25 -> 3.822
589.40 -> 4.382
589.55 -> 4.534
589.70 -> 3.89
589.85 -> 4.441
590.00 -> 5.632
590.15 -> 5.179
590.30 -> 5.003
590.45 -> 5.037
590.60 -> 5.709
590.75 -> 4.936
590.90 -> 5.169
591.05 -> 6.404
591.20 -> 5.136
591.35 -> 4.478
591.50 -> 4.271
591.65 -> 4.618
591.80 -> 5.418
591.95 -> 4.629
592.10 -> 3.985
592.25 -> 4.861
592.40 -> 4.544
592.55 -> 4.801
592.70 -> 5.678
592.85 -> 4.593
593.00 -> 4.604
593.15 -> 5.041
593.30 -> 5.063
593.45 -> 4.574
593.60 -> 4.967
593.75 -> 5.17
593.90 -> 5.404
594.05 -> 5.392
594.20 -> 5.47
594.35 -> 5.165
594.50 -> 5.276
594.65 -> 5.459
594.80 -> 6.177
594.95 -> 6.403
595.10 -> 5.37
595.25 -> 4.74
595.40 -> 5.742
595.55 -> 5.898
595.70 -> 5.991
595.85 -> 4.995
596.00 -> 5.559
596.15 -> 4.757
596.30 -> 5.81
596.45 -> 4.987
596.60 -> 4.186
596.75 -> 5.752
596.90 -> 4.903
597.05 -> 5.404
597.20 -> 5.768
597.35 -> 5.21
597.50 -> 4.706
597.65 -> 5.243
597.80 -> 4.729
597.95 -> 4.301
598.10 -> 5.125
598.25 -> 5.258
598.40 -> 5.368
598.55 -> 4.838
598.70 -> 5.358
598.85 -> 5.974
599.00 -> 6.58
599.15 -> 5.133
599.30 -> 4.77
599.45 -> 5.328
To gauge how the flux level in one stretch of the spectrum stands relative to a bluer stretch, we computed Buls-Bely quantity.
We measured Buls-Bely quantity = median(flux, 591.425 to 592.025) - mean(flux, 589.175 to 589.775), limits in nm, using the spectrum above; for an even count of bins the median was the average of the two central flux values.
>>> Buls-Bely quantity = 0.47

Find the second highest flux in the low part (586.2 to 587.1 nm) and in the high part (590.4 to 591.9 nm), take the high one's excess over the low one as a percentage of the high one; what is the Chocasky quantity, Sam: 6.4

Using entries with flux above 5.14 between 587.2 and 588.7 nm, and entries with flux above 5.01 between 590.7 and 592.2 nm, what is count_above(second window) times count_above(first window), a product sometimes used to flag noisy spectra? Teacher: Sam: 28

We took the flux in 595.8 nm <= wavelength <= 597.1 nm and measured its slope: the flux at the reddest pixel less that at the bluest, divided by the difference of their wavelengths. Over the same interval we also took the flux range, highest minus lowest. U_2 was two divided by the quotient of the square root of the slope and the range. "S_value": 5.6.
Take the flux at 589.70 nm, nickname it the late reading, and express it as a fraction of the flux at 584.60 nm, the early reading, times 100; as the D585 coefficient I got 76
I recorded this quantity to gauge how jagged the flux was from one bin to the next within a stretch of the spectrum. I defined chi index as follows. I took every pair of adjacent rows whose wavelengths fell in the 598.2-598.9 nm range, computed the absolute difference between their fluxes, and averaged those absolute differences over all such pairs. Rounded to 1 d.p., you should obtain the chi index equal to 0.4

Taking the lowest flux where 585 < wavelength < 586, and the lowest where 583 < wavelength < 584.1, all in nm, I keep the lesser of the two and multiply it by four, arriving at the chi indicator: 18.14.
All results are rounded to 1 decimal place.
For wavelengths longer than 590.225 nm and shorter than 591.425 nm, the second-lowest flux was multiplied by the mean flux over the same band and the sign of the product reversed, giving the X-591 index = -25.8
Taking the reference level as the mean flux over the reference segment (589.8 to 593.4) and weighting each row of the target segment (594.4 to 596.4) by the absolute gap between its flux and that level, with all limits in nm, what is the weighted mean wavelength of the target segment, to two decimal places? 595.35 nm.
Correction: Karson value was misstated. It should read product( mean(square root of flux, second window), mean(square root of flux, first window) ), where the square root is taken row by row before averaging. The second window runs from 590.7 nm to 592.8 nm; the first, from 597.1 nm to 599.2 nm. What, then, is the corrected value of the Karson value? 5.07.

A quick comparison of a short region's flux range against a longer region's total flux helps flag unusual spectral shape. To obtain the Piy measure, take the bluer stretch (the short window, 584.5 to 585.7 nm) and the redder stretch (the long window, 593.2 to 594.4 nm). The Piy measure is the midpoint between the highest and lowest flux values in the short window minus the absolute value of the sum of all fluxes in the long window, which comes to -35.9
